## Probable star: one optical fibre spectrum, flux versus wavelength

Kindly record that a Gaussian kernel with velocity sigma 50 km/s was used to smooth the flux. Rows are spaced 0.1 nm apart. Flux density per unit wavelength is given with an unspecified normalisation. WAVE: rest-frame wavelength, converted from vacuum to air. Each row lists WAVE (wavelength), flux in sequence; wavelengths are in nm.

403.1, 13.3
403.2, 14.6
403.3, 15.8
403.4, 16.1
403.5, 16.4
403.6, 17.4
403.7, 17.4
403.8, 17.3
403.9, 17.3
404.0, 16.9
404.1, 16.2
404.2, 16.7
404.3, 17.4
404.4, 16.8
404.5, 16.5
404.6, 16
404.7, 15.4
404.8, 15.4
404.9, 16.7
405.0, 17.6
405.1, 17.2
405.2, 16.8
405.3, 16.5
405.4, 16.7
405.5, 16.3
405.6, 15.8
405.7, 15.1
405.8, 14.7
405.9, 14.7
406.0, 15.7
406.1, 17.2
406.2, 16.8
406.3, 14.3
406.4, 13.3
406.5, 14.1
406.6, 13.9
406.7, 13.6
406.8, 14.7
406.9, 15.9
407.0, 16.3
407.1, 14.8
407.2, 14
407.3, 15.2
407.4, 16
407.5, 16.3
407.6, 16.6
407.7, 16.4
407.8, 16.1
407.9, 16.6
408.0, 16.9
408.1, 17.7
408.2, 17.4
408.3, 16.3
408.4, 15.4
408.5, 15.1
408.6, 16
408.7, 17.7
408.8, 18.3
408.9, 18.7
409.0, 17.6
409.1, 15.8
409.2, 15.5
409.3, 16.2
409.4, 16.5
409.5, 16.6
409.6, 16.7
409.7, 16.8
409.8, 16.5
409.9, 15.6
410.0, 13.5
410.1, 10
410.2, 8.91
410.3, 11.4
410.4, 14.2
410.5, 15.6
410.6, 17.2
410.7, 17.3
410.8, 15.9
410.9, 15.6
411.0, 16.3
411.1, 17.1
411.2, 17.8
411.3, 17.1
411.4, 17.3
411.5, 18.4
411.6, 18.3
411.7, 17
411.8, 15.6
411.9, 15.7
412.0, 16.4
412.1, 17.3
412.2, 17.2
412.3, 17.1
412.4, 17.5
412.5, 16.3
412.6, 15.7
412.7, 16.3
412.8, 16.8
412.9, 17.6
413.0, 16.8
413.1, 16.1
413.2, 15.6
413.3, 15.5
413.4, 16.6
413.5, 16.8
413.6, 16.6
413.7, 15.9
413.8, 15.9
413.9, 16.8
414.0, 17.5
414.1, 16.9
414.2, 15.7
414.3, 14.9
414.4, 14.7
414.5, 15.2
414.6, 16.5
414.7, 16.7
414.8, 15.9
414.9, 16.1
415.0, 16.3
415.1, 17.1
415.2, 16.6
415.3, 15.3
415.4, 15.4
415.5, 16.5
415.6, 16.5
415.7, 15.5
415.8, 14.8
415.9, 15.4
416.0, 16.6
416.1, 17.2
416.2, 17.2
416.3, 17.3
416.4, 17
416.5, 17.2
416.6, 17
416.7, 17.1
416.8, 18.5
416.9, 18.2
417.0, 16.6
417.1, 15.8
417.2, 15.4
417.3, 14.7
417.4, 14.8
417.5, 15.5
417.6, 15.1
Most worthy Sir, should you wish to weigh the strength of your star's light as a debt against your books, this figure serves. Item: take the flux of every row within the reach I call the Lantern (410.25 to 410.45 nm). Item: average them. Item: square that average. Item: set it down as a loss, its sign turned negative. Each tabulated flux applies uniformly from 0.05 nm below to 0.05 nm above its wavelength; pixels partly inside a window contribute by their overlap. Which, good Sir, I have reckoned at -164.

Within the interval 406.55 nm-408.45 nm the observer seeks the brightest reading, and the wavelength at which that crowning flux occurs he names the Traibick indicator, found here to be 408.1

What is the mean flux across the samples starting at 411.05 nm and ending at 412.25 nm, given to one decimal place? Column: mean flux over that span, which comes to 17.1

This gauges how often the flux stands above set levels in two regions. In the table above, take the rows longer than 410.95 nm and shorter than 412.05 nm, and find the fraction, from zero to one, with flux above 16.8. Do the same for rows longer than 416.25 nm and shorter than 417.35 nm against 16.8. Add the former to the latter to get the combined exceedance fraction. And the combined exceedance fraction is 1.3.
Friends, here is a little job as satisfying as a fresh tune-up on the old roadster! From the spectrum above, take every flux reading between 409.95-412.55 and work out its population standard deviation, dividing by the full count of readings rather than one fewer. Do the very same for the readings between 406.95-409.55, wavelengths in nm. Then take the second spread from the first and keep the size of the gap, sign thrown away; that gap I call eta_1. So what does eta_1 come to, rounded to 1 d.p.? 1.3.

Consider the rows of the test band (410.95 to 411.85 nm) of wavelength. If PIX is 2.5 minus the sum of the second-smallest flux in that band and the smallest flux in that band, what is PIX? -29.4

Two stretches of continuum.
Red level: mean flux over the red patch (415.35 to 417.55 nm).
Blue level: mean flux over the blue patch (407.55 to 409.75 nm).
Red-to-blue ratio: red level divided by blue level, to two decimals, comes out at 0.98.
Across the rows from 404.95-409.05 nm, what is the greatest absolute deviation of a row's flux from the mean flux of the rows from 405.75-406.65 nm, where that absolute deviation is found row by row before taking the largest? 3.7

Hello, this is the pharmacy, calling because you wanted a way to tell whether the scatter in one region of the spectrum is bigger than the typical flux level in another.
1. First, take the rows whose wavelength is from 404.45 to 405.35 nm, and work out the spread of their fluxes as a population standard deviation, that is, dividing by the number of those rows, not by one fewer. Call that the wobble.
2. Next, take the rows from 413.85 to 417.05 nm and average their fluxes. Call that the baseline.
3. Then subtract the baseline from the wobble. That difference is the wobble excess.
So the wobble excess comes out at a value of -15.7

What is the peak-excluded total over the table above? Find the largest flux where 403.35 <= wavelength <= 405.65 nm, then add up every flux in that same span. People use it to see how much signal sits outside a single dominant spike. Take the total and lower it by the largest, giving 365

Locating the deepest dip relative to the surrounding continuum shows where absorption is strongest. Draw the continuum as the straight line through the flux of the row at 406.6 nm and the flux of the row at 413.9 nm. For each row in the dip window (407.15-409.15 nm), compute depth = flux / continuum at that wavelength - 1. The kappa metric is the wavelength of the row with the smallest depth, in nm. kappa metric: 407.2 nm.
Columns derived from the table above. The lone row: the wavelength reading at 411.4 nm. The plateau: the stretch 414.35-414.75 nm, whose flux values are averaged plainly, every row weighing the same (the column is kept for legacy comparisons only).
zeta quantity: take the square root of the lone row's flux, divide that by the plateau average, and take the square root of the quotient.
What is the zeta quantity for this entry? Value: 0.513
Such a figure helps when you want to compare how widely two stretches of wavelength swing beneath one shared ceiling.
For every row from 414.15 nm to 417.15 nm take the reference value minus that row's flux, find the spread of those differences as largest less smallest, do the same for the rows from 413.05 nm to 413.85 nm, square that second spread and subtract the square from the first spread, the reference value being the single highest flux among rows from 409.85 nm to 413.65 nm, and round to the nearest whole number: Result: 2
